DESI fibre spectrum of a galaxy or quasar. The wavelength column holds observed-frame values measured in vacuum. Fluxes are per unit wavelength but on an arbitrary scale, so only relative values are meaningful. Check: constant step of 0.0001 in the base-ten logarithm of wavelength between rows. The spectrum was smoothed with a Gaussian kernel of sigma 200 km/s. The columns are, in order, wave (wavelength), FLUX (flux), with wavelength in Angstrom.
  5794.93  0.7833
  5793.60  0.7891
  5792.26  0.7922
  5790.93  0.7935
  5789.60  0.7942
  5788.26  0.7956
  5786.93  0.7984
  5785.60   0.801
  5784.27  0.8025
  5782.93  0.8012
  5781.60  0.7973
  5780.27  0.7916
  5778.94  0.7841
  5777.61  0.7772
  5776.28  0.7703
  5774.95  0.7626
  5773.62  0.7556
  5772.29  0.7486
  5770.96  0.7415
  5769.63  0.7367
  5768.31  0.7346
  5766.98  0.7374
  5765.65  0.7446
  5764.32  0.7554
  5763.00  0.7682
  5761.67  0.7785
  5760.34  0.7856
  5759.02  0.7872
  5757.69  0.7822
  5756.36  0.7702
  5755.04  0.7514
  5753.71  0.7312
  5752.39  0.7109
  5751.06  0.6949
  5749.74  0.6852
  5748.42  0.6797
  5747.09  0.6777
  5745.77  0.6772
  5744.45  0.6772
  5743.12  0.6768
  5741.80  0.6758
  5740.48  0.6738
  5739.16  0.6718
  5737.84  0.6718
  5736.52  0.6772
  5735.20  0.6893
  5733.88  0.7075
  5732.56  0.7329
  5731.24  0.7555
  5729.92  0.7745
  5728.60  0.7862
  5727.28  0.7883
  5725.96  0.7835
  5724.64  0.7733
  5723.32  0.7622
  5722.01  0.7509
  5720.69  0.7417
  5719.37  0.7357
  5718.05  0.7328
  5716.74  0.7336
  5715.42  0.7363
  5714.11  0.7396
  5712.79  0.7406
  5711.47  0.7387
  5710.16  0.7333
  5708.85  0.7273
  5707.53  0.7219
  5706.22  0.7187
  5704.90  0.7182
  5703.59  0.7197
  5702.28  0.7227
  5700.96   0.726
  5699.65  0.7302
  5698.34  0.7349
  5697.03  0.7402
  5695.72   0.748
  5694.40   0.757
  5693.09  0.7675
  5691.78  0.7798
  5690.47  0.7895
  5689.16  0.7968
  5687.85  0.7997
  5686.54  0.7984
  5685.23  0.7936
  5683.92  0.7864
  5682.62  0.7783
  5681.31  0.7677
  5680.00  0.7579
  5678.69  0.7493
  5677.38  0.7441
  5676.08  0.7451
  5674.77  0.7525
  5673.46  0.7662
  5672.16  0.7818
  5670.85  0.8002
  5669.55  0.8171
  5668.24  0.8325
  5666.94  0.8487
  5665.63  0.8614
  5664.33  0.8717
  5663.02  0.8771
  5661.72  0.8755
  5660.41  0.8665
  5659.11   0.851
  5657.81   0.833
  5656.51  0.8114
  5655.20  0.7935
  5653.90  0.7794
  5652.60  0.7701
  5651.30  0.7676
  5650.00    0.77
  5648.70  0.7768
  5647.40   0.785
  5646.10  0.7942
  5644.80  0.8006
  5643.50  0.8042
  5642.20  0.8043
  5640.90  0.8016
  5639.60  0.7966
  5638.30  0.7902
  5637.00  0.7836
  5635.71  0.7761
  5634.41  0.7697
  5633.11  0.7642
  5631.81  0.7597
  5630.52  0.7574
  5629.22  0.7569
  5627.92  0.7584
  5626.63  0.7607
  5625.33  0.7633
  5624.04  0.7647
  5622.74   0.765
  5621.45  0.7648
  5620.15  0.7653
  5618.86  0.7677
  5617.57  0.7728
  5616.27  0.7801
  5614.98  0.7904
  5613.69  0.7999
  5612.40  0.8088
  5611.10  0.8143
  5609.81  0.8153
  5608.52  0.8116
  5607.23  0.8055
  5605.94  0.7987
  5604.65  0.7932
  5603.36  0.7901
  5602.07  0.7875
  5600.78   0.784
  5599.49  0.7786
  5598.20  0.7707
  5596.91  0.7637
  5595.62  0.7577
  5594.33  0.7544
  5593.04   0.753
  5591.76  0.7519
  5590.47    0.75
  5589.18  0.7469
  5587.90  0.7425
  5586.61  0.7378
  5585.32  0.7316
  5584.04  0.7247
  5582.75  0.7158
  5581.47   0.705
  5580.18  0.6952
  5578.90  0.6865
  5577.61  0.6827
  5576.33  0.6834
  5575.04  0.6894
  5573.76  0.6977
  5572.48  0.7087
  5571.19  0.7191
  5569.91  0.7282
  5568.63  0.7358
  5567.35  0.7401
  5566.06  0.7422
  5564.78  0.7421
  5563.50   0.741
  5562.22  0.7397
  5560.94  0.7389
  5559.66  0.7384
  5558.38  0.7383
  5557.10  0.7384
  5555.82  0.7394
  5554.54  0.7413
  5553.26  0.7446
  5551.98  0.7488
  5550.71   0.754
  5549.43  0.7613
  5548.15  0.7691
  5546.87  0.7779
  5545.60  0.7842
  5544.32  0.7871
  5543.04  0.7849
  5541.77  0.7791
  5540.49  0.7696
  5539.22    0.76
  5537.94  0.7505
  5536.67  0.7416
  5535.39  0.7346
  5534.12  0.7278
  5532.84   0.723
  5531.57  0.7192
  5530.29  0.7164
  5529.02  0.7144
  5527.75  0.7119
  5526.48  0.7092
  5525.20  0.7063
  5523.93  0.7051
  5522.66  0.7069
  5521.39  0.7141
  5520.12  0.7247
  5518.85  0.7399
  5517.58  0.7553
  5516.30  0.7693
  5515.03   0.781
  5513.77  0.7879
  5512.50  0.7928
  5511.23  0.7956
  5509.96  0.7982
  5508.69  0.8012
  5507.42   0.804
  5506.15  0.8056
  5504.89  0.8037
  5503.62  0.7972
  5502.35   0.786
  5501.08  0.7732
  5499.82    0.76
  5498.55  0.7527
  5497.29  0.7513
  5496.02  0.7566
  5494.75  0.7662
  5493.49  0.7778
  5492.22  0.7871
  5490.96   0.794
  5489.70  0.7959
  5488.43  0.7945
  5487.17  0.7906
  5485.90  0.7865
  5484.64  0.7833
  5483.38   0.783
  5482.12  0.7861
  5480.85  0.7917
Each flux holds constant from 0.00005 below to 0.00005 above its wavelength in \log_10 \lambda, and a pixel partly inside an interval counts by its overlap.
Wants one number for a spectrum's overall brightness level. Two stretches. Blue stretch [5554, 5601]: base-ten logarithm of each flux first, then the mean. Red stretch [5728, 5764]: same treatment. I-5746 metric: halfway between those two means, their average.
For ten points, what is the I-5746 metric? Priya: -0.139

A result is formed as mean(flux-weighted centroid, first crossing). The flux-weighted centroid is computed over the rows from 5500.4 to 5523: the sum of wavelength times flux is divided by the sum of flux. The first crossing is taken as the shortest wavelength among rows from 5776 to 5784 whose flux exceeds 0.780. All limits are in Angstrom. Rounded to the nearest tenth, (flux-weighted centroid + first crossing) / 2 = 5645.3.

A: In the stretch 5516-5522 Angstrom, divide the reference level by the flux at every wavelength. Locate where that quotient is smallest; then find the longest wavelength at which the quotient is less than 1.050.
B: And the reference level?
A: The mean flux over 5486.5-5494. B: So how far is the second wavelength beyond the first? 1.3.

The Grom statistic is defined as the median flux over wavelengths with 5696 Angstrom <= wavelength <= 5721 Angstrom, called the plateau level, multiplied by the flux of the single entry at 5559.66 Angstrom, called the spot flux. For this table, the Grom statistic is 0.54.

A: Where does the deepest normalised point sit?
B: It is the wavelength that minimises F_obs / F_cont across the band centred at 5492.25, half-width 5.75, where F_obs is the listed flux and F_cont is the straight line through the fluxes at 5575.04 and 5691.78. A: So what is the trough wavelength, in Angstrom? 5497.29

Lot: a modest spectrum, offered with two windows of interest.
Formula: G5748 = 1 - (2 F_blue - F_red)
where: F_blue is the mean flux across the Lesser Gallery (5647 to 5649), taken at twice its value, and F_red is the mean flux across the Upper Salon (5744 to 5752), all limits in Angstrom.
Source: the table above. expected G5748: 0.12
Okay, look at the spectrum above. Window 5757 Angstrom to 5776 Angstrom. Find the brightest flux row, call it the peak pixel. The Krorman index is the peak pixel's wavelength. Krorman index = 5759.02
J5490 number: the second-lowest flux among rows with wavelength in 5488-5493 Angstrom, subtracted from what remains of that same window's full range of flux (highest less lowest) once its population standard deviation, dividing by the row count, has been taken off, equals -0.79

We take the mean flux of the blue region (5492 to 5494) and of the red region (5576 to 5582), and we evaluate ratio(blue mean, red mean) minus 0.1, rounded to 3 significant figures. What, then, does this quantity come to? 1.03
